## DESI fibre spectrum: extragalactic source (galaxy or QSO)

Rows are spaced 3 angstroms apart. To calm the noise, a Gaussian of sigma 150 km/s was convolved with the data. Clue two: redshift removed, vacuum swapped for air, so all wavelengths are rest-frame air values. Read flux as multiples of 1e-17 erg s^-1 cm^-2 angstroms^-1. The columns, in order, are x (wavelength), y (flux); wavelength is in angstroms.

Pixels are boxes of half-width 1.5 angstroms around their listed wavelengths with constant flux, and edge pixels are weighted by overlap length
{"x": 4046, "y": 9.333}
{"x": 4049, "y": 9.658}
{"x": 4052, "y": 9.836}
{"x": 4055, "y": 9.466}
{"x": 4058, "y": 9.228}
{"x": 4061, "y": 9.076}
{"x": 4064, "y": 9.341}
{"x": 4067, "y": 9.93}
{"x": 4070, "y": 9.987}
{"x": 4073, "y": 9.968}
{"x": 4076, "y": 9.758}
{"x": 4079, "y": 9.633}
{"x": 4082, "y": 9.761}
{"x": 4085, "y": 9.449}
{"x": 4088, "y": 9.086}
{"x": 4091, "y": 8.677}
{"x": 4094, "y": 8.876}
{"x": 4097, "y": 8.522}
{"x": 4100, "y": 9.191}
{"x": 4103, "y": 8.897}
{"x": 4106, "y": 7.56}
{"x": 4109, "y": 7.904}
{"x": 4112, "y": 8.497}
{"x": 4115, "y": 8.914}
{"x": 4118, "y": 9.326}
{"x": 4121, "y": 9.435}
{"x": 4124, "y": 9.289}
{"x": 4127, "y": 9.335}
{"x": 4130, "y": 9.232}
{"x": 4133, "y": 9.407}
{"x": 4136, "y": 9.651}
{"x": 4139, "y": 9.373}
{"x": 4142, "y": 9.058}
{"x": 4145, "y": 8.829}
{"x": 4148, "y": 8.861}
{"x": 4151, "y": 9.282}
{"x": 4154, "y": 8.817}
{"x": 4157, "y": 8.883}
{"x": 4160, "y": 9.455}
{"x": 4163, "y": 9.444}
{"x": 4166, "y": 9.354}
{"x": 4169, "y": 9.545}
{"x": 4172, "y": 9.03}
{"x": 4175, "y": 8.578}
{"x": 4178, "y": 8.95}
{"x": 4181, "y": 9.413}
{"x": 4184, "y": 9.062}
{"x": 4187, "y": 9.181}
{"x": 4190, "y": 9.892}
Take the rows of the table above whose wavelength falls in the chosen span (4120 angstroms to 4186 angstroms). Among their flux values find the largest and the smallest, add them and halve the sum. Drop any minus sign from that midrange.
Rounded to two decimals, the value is 9.11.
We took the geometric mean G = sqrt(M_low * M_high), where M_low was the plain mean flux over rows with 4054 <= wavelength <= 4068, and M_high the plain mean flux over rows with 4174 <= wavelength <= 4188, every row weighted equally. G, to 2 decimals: 9.22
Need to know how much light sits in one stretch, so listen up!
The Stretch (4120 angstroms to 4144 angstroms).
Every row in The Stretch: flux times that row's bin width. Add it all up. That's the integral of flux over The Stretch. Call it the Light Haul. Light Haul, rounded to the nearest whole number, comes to 224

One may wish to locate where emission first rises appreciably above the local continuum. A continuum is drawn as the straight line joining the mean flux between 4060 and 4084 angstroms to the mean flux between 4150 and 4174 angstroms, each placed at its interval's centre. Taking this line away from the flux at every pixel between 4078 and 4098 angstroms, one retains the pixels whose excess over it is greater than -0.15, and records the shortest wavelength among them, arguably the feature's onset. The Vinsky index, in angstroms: 4079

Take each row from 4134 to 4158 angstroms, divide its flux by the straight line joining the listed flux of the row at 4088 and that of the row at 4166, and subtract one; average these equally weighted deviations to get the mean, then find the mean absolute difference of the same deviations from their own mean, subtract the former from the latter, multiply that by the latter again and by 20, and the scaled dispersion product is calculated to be 0.03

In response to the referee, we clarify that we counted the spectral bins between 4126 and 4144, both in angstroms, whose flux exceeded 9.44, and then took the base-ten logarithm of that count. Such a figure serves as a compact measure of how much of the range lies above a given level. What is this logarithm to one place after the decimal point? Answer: 0.0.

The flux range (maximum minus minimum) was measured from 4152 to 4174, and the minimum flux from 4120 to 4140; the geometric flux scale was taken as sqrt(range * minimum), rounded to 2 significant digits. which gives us 2.6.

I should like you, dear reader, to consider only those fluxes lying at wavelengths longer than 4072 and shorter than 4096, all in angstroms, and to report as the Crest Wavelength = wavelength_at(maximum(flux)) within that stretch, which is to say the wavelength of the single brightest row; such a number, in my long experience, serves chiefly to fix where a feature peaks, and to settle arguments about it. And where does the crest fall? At 4073 angstroms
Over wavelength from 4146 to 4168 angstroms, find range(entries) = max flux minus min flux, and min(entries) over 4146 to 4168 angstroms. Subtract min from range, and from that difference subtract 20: -28.18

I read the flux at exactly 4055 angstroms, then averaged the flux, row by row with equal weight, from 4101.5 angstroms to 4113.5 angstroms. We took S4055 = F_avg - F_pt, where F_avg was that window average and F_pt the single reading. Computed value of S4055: -1.3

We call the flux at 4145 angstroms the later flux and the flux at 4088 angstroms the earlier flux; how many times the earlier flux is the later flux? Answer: 0.97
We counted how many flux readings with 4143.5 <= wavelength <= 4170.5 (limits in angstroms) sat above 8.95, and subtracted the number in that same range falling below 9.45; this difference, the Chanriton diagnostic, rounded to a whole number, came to -2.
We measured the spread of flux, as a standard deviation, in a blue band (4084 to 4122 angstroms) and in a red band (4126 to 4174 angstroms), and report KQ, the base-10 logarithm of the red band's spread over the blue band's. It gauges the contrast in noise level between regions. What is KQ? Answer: -0.32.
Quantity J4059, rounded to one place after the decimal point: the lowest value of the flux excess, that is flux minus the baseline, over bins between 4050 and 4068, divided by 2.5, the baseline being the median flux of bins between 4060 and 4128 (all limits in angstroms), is -0.1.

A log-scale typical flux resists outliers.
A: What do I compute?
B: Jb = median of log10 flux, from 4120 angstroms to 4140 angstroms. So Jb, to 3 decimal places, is 0.972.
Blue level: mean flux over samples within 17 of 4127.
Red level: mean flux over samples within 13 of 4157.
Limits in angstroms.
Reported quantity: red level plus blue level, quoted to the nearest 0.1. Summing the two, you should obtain 18.4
